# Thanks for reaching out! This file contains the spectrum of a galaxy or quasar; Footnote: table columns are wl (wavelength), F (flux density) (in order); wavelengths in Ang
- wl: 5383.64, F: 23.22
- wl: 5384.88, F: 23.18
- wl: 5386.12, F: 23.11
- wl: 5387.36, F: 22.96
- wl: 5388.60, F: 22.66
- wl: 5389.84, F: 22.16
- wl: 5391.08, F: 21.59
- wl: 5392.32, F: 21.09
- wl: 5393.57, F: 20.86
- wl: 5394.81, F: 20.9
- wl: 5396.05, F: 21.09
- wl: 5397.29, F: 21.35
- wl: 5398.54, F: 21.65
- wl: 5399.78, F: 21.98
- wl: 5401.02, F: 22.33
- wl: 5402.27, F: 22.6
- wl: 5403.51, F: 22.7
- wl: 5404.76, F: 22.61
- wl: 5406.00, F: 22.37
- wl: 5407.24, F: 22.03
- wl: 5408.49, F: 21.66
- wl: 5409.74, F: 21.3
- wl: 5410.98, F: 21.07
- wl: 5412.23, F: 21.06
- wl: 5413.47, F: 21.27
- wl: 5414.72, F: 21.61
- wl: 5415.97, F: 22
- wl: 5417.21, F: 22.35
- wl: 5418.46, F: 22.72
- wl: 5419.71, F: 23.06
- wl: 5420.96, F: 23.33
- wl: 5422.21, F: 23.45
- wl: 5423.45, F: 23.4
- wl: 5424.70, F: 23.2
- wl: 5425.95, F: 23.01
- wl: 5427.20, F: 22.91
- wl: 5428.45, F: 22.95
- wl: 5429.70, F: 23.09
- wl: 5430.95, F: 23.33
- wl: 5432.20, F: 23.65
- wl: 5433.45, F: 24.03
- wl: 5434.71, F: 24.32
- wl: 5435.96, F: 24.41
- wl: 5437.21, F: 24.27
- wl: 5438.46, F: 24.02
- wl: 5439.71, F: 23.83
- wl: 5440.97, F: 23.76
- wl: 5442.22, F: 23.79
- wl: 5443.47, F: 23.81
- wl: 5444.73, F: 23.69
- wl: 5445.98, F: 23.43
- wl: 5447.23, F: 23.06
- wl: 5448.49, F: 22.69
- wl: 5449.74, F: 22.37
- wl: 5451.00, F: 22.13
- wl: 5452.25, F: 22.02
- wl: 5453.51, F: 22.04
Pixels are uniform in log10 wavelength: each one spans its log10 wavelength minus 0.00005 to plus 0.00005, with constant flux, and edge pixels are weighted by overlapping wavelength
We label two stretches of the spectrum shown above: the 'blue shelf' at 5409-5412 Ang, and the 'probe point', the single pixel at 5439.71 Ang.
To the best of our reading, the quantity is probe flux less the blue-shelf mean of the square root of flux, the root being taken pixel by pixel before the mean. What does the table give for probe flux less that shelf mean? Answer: 19.23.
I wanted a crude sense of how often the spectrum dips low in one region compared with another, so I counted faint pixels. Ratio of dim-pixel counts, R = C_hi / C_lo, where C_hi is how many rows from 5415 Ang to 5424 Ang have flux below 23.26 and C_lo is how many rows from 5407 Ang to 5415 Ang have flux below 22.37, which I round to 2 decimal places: 0.57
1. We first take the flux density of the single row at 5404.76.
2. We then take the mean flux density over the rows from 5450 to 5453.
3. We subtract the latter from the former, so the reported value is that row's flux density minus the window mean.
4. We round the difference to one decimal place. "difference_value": 0.5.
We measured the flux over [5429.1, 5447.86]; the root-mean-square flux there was 23.8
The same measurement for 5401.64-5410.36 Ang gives 22.2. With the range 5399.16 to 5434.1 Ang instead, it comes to 22.6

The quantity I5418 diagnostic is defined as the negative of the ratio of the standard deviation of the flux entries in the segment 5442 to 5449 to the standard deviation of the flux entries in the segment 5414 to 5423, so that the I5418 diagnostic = -0.65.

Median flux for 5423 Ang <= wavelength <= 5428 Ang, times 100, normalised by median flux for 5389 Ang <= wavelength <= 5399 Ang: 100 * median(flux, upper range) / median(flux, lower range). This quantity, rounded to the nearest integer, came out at 109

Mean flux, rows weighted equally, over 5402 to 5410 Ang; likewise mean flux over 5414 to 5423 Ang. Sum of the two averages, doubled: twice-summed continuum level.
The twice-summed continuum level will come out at 89.7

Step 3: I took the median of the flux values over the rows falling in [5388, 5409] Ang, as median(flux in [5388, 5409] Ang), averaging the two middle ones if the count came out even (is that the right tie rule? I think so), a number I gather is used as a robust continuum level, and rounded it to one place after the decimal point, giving 22.0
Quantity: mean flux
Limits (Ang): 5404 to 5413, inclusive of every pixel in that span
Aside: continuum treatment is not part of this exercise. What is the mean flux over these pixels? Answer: 21.7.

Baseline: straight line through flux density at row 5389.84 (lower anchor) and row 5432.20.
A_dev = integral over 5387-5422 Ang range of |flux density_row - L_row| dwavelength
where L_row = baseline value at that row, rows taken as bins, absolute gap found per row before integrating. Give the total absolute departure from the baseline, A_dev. 29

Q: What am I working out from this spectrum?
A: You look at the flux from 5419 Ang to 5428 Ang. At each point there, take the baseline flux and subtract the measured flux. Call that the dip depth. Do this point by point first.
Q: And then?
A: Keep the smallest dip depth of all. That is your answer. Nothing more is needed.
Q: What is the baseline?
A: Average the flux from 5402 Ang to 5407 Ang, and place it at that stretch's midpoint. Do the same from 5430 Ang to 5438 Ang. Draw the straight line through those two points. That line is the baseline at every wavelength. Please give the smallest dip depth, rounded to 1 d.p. 0.0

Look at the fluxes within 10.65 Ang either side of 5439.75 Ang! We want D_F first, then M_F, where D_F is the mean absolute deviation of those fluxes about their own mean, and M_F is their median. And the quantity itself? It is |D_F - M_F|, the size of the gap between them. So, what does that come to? 23.3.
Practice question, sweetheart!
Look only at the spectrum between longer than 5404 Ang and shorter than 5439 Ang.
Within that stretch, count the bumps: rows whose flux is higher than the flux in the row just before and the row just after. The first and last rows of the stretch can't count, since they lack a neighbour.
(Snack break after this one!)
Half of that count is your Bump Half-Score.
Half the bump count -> 1.0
